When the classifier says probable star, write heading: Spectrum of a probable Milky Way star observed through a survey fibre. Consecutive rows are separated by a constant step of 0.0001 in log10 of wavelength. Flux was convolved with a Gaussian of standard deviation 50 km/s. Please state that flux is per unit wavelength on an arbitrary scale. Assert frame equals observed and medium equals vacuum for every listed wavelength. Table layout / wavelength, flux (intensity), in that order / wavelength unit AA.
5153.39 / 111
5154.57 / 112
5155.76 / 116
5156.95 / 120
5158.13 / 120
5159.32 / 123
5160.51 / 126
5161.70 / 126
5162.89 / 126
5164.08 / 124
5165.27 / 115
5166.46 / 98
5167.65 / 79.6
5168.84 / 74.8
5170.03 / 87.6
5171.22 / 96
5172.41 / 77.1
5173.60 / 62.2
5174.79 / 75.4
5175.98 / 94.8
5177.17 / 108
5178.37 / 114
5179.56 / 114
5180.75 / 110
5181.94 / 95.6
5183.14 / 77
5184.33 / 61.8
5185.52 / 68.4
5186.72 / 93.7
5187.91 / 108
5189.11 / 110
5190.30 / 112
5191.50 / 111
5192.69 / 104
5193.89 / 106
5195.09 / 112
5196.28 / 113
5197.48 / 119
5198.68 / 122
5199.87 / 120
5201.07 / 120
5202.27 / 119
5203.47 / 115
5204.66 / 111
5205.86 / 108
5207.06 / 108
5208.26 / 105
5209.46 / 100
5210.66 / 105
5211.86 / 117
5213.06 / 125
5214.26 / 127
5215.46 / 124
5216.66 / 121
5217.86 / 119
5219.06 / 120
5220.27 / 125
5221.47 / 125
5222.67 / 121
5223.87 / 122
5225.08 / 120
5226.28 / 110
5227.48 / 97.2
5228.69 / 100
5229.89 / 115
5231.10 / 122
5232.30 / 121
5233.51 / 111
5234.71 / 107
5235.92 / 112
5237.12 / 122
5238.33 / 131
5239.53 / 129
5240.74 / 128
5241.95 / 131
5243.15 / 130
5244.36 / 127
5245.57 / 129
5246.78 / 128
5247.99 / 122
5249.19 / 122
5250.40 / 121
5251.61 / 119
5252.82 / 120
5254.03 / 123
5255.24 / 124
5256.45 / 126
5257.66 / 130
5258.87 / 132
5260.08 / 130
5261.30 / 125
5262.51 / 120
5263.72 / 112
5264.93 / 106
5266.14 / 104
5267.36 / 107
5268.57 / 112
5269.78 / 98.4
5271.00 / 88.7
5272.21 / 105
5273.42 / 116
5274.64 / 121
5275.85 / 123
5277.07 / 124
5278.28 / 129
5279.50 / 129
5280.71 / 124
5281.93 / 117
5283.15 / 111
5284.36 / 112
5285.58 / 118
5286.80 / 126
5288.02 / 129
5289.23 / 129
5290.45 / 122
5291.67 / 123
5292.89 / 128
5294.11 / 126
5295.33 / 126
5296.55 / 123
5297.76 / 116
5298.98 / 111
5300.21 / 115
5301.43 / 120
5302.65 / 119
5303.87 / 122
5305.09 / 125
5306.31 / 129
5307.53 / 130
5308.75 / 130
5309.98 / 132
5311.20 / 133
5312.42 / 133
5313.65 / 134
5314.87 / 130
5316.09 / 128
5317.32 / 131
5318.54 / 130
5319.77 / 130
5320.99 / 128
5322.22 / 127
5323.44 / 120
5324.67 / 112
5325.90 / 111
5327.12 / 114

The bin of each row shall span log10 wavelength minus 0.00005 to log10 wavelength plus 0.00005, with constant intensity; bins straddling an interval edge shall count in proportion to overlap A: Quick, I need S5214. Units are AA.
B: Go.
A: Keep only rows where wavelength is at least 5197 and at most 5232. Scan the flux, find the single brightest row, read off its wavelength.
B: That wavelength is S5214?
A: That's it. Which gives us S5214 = 5214.26 AA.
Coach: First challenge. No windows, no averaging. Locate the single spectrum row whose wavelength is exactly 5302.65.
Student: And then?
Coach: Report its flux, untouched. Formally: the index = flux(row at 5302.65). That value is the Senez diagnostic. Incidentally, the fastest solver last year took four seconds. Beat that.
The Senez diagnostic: 119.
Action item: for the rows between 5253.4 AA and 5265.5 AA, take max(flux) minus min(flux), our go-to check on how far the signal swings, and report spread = 26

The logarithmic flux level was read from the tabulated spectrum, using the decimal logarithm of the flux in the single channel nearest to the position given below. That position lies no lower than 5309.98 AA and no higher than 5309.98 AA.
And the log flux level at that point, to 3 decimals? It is 2.121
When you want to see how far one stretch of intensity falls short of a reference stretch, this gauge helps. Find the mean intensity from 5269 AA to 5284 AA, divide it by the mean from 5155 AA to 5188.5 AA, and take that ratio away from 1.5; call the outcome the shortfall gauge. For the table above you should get 0.34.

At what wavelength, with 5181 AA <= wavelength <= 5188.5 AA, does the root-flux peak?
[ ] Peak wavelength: 5187.91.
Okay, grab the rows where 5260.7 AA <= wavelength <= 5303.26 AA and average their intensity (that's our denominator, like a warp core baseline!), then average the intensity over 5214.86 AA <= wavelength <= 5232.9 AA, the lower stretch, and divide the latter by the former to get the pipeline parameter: 1.00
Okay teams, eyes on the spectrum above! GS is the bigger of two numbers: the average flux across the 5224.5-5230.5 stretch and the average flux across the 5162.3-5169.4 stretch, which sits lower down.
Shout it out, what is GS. 108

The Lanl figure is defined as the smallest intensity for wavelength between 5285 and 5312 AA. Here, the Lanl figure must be 111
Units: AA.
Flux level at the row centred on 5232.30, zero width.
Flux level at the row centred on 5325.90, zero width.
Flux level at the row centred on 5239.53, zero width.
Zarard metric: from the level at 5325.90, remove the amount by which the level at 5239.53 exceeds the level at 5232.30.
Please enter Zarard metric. 103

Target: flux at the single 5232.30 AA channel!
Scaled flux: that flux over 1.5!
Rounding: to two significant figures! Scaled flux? 81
